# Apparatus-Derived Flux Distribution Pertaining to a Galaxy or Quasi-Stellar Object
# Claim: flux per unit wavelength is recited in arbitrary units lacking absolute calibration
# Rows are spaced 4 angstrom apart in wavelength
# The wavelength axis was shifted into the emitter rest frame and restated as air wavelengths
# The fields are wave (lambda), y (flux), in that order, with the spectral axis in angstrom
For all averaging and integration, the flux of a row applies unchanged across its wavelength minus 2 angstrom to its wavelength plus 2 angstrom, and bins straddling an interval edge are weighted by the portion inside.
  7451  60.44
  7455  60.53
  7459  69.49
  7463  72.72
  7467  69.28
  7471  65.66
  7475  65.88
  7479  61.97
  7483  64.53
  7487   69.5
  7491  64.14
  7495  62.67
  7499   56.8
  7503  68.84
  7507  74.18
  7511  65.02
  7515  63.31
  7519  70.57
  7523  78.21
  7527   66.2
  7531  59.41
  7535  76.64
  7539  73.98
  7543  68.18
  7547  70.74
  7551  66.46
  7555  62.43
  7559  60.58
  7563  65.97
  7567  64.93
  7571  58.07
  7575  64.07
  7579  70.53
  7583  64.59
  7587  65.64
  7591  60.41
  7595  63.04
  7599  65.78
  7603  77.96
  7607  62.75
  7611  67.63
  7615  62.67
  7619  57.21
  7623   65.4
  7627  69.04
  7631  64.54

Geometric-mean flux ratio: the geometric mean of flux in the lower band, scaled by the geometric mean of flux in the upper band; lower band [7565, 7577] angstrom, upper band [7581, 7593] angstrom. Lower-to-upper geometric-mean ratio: 0.98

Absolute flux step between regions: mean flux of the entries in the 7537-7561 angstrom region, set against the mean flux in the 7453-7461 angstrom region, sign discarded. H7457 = 2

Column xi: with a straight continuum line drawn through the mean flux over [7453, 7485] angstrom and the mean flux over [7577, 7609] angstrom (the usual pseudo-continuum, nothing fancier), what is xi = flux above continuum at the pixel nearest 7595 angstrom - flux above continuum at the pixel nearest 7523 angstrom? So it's -15.2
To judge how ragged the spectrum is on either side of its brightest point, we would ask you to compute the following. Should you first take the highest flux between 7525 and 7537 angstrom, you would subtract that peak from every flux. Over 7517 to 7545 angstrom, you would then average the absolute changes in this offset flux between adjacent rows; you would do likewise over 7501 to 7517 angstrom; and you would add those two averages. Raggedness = 14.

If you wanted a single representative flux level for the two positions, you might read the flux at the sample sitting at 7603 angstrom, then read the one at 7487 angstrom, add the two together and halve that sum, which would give 73.7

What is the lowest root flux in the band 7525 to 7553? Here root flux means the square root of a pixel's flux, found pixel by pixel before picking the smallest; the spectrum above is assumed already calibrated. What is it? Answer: 7.71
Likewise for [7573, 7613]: 7.77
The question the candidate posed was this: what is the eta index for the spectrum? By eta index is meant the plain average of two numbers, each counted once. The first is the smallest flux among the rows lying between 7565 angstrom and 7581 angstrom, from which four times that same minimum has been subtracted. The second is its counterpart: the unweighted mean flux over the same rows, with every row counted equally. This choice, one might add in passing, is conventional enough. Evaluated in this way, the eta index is -55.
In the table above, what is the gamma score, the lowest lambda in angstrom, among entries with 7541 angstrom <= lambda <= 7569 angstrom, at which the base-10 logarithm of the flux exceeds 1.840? 7547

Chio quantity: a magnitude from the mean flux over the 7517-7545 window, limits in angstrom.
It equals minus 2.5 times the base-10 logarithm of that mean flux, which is -4.62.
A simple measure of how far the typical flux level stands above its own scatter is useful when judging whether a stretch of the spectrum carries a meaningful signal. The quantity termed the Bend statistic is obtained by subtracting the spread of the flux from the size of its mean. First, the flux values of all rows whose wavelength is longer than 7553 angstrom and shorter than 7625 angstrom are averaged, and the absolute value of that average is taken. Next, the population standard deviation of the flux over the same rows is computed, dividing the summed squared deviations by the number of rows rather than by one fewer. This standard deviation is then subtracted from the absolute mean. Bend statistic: 59.9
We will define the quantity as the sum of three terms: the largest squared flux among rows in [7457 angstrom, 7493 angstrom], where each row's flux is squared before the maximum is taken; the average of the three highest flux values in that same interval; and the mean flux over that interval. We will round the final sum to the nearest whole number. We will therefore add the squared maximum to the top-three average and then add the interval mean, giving 5426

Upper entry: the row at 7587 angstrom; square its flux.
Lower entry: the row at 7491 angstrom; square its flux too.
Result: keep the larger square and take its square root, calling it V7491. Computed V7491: 65.6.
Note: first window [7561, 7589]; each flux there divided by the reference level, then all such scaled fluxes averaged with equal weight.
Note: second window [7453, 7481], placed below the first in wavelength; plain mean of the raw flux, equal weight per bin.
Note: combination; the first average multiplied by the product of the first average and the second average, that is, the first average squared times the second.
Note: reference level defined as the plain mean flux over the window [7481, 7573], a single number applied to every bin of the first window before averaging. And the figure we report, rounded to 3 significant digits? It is 63.0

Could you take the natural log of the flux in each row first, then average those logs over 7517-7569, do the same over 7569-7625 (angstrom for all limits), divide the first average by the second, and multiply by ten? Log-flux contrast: 10.1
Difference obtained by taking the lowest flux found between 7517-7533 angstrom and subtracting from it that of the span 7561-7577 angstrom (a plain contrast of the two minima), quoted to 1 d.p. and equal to 1.3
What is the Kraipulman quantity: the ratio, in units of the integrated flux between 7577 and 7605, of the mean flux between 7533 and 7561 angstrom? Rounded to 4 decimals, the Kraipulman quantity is 0.0366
